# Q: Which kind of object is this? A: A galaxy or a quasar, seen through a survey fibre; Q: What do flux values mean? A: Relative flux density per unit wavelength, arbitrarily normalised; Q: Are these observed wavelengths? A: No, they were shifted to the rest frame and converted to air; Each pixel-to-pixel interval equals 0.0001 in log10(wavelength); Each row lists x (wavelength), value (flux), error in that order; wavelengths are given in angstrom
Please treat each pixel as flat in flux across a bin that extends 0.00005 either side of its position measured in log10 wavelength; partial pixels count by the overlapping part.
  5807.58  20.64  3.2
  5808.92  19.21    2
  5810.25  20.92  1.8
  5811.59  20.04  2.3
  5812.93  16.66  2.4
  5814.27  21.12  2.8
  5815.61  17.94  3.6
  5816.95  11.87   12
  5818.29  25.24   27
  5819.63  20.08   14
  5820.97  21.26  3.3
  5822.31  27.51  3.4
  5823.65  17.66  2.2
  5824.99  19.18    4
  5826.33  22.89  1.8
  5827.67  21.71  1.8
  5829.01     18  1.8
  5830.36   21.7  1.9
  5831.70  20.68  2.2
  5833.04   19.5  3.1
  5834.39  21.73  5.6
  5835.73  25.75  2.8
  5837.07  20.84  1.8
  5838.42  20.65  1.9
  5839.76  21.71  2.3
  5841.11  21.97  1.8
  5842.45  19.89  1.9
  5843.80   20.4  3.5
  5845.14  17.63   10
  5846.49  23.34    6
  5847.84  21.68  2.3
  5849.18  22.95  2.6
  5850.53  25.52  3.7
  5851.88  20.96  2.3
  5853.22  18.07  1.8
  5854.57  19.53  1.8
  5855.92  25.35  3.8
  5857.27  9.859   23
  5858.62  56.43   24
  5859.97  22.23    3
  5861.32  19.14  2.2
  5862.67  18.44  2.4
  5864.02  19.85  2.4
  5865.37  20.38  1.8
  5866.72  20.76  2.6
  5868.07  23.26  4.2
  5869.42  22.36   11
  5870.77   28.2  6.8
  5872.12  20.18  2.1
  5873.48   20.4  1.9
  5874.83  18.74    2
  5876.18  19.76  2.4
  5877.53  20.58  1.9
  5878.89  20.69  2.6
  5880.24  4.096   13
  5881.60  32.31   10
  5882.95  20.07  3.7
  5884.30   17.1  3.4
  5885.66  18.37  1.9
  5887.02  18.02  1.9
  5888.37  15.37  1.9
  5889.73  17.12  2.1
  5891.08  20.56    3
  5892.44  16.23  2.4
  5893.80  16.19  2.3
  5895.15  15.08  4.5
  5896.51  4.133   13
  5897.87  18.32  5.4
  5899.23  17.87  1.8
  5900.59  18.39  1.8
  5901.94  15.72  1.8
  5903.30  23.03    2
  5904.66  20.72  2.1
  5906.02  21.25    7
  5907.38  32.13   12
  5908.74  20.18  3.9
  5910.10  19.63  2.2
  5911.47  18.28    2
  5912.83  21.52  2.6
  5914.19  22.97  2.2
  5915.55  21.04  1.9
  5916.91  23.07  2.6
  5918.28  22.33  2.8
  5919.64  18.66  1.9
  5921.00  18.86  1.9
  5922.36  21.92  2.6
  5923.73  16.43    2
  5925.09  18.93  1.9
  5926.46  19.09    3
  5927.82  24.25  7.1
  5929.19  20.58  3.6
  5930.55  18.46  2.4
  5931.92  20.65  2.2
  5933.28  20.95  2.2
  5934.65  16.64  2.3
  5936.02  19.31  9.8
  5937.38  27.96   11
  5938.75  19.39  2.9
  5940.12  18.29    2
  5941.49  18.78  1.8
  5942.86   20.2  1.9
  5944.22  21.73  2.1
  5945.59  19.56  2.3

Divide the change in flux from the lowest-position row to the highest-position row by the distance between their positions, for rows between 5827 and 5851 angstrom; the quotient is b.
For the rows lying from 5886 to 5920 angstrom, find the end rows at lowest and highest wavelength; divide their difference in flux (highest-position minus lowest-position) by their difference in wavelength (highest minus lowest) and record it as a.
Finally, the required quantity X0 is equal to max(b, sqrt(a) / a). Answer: 7.1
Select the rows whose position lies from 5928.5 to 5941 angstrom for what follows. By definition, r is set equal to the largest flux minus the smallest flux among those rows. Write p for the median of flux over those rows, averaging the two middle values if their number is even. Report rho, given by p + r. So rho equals 30.7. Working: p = 19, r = 11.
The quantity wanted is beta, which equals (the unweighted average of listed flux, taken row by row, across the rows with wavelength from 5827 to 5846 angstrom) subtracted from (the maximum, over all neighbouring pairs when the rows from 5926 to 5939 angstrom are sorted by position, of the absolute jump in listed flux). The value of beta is -12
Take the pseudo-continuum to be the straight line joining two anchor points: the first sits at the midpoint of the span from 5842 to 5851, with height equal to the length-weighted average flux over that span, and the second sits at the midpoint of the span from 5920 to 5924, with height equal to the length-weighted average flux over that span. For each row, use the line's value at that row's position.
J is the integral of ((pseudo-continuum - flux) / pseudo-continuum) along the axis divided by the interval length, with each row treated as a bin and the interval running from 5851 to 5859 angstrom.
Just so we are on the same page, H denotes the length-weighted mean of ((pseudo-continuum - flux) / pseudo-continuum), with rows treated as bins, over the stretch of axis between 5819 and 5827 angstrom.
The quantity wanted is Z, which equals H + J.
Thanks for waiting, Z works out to -0.083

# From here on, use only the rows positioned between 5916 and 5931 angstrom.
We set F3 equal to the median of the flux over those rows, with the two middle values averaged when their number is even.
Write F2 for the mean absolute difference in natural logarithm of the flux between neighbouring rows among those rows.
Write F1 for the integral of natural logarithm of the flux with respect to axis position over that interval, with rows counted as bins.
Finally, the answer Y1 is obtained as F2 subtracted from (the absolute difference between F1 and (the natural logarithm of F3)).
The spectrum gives 42.0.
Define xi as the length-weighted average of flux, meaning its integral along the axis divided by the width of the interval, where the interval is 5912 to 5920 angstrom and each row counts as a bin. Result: 21.7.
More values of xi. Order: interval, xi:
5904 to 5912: 22.1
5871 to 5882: 19.6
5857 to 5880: 22.3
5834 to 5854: 21.5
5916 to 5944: 20.3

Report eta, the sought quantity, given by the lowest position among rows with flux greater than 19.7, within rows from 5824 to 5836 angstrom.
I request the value 5826.33 angstrom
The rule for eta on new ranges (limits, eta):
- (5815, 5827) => 5818.29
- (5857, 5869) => 5858.62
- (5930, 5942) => 5931.92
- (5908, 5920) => 5908.74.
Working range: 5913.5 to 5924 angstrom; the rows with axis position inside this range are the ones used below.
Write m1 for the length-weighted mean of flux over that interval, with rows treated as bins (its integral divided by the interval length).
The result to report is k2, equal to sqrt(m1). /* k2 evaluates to 4.6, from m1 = 20.8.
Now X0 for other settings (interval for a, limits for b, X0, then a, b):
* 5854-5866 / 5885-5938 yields 3.6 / 0.08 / 0.19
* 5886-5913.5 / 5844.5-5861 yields 2.7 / 0.14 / 0.31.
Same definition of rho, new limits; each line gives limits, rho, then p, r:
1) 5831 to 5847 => 28.9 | 21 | 8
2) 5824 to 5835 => 26.1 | 21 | 5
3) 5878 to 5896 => 45.3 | 17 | 28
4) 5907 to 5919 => 35.4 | 22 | 14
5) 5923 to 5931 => 26.8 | 19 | 8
